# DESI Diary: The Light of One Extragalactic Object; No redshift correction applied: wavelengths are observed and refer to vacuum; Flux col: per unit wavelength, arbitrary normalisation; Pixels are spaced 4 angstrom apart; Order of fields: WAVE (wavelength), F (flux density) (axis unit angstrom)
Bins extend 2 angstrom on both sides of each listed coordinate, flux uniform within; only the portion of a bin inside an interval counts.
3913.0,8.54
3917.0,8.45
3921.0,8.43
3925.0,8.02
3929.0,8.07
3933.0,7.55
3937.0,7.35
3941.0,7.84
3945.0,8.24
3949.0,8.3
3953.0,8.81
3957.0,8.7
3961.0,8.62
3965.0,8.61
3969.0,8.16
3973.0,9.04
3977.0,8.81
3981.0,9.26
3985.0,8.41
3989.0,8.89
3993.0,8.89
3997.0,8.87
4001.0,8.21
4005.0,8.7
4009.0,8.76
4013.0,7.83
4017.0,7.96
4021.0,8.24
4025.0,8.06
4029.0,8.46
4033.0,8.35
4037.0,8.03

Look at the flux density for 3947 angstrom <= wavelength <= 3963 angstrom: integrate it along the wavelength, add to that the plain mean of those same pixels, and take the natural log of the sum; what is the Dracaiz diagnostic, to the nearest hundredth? 4.99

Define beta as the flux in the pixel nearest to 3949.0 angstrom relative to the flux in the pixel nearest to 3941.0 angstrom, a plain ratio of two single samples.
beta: 1.06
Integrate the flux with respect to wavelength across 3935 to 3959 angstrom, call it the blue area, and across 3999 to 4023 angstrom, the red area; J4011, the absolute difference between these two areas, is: 2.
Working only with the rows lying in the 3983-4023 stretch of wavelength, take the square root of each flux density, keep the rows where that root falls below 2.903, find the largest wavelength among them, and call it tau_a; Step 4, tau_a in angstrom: 4021.0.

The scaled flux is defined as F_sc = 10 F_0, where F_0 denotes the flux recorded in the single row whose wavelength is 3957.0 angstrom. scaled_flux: 87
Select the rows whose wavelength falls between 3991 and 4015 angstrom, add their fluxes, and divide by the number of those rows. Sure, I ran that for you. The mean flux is 8.5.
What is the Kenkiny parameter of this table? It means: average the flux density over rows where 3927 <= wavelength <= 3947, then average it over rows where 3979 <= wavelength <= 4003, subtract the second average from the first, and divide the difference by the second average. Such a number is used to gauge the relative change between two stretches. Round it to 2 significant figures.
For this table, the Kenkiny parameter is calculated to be -0.11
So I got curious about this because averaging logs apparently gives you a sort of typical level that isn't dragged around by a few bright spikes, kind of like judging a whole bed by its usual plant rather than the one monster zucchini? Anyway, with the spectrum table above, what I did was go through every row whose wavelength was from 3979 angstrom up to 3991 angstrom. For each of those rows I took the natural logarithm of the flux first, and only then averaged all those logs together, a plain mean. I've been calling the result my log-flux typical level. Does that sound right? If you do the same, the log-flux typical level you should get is 2.18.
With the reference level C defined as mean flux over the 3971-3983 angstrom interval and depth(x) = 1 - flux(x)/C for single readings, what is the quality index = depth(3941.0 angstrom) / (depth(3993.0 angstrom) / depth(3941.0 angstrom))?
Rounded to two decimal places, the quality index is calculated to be 1.08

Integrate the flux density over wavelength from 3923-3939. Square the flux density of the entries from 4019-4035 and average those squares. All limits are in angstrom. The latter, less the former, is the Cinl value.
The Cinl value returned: -55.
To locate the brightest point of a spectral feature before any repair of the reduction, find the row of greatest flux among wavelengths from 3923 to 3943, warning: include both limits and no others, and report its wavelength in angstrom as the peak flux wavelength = 3929.0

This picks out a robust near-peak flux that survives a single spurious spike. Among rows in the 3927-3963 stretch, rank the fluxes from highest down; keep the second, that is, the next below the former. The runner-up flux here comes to 8.7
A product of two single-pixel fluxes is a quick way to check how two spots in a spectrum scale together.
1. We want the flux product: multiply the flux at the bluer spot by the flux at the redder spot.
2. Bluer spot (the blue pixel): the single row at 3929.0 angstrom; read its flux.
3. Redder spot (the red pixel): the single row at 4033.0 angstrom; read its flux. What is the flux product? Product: 67.4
